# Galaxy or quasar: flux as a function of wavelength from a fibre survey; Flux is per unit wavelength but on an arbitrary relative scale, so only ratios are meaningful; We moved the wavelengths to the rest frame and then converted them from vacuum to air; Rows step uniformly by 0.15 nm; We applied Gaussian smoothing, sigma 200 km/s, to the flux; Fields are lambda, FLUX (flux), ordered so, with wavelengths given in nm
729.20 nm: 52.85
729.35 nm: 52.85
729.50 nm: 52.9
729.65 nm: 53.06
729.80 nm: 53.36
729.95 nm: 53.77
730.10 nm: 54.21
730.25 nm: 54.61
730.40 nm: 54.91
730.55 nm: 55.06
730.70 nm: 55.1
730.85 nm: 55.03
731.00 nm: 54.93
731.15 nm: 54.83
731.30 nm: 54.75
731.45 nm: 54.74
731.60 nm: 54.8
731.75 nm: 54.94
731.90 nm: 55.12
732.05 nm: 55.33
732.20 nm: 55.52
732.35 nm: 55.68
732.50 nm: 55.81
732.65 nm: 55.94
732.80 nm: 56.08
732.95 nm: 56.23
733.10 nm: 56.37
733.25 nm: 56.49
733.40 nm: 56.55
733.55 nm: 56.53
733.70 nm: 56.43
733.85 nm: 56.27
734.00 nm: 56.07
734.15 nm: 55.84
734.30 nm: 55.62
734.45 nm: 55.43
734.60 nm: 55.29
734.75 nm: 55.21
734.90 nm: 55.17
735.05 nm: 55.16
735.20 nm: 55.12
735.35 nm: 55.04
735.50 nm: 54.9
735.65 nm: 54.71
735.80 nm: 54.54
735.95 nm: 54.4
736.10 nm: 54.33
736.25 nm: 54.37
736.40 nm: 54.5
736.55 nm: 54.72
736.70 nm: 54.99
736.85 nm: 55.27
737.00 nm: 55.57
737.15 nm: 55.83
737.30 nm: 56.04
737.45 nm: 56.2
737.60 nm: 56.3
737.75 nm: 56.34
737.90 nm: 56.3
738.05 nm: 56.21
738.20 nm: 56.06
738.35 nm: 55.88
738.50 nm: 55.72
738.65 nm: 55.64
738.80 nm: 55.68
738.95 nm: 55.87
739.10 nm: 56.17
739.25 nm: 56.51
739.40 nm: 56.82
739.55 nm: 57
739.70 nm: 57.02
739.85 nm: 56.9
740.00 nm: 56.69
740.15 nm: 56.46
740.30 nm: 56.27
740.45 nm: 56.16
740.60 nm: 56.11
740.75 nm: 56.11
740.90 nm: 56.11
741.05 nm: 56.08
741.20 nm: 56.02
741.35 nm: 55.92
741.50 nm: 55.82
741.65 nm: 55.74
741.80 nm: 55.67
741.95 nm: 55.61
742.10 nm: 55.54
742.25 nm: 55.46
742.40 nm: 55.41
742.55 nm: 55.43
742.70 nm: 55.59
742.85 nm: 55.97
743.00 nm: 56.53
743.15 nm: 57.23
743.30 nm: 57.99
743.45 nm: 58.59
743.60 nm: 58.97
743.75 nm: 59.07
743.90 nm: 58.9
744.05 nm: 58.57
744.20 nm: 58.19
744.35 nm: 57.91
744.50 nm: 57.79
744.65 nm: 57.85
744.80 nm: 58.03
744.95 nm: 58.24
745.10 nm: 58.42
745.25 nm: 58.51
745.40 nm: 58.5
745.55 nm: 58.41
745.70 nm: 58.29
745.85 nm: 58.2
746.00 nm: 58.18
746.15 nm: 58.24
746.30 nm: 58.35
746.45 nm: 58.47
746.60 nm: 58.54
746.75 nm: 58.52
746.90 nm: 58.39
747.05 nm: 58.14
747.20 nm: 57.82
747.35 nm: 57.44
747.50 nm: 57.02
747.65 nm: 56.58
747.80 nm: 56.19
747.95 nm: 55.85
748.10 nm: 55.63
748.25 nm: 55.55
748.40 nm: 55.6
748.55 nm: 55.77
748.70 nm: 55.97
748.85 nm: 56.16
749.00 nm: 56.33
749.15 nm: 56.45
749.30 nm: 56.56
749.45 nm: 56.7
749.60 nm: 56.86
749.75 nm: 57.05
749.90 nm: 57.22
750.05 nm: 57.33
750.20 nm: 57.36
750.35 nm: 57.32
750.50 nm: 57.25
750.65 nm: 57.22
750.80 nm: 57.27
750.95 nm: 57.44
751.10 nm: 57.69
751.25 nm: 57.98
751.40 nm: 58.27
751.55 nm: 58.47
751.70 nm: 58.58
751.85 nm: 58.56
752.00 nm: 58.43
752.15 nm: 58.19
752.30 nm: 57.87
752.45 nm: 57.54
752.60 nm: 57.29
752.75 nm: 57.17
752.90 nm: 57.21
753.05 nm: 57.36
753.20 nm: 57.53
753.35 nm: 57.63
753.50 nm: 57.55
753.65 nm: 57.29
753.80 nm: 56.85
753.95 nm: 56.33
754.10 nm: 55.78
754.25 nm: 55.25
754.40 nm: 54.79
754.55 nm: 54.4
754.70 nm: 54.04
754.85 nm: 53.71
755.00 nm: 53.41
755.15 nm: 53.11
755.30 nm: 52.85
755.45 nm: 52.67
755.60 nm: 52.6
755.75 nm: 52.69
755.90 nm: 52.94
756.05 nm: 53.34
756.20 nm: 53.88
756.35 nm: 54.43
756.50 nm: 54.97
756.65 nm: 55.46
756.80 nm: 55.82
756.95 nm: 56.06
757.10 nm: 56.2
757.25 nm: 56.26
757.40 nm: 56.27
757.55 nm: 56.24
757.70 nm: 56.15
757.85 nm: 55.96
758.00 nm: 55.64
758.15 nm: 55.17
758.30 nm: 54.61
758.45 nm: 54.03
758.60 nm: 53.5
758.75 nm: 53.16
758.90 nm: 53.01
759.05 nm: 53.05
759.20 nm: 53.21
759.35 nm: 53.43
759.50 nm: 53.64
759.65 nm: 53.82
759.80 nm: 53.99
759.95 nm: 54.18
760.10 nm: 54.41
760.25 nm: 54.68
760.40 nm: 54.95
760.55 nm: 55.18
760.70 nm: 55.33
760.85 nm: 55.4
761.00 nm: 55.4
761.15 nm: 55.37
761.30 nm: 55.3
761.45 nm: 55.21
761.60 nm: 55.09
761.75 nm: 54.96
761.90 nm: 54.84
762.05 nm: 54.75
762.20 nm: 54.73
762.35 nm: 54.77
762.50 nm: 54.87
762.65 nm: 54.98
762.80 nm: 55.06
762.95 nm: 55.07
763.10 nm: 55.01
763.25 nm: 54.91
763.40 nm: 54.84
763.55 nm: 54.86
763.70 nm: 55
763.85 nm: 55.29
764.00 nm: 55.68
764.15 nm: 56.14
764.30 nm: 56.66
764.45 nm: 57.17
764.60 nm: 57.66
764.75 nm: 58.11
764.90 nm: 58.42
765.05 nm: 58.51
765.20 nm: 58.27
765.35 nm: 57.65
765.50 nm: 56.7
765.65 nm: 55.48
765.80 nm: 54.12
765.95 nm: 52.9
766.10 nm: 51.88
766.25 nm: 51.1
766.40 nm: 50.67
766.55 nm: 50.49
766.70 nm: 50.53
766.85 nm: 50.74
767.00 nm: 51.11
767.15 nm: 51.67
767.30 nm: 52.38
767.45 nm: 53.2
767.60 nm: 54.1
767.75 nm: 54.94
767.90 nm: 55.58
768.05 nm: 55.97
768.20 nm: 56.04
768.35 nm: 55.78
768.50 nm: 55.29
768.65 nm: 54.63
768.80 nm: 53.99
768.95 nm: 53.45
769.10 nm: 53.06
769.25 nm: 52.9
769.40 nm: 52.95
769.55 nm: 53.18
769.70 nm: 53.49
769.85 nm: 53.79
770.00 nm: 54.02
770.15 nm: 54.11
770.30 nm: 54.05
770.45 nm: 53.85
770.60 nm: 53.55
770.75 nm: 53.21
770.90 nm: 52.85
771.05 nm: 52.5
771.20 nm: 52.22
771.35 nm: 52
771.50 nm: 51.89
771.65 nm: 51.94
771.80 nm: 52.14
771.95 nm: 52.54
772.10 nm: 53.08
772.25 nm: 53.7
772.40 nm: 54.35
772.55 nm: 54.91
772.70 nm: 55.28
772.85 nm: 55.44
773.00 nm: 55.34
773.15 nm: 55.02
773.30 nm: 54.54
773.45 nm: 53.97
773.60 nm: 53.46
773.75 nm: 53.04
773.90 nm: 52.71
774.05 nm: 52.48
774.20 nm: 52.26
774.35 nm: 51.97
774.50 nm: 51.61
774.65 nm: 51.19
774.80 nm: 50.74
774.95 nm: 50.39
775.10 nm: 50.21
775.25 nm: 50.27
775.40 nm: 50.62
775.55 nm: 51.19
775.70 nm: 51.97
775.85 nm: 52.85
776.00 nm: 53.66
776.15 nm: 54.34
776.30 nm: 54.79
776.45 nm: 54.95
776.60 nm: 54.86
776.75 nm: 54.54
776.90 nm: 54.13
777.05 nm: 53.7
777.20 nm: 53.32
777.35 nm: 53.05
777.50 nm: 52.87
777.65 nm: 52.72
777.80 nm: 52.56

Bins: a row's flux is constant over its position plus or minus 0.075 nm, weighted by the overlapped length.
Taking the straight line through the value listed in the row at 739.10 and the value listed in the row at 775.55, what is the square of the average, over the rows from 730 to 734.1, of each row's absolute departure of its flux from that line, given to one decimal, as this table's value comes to 2.7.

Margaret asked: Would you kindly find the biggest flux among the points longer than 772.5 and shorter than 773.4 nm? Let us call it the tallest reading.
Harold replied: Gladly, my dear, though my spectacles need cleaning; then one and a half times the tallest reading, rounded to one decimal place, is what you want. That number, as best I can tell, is 83.2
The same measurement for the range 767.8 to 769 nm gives 84.1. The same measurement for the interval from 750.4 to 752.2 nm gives 87.9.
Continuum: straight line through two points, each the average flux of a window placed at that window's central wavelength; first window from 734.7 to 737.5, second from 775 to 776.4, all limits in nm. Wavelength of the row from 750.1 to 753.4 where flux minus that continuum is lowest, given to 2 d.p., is 750.65 nm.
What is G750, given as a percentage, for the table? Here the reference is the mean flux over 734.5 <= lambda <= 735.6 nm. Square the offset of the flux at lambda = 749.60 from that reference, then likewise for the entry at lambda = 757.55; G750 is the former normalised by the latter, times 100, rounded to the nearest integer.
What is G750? 242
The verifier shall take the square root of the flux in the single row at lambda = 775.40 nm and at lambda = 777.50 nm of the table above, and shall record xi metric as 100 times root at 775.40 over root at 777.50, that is 98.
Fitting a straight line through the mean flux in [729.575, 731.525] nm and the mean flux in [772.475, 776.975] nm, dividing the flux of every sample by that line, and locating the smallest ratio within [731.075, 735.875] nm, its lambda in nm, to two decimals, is 735.80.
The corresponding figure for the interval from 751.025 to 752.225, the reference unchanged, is 751.10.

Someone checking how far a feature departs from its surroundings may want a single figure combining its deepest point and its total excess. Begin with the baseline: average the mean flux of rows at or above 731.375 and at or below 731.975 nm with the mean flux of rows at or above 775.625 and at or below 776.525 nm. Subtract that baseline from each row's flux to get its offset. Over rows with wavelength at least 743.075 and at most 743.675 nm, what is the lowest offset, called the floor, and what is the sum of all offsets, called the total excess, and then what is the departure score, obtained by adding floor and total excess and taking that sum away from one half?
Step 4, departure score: -18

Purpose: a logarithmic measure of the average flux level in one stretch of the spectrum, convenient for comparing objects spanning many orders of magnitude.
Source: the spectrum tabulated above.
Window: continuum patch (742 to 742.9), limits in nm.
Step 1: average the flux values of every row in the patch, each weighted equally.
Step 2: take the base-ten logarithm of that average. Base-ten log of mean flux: 1.74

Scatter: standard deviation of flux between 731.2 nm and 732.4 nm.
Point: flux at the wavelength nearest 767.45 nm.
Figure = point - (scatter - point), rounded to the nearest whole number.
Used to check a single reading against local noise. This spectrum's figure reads 106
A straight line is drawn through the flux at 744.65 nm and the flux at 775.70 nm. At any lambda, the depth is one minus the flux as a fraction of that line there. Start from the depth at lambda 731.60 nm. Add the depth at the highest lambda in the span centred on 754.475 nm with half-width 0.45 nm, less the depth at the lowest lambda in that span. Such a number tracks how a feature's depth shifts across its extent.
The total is 0.126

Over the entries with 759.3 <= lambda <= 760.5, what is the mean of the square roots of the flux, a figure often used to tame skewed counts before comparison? 7.36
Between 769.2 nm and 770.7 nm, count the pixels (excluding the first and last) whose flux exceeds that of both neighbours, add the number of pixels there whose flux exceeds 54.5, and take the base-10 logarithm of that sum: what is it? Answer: 0.00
